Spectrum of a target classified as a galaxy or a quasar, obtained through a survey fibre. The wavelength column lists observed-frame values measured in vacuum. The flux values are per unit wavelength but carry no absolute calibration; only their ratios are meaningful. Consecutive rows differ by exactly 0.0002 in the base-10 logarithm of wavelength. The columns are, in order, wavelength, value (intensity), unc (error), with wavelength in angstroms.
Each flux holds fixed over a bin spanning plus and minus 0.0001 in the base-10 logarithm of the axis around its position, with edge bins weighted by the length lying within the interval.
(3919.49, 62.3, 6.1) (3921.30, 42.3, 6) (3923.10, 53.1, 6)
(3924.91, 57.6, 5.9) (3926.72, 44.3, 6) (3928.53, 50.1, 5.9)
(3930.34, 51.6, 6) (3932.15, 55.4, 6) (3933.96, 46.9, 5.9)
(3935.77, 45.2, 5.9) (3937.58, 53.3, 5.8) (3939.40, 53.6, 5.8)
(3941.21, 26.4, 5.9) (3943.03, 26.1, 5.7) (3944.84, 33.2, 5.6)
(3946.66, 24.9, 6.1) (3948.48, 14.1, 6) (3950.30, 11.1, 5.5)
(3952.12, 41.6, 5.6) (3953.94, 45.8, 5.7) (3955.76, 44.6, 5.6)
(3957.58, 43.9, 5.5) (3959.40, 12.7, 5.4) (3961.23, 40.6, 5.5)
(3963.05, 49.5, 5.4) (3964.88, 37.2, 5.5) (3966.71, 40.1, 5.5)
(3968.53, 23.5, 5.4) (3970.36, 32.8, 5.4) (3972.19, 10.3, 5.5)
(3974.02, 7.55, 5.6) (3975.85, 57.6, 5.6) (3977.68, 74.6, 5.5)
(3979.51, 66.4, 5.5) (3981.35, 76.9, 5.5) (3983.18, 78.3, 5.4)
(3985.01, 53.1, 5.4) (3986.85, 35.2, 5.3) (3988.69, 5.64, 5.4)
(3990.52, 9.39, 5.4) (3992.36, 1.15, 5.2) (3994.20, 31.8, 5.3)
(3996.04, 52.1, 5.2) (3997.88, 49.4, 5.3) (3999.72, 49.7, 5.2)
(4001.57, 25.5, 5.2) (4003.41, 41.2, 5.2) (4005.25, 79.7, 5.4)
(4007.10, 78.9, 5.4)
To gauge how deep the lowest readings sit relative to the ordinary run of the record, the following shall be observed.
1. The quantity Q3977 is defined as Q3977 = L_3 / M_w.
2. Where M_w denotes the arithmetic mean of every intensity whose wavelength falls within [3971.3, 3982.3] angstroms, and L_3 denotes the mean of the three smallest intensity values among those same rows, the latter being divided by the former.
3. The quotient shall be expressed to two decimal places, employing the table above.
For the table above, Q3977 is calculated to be 0.51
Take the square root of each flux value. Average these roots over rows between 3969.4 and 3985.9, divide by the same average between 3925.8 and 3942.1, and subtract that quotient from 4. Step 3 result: 3.01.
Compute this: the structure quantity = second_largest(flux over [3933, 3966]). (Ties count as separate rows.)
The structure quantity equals 53.3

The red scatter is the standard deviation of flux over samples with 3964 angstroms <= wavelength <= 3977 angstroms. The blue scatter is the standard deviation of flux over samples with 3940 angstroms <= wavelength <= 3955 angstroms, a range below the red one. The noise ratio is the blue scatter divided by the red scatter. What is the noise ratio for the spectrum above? 0.69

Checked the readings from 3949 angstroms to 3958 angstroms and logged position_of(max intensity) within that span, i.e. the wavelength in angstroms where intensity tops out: 3953.94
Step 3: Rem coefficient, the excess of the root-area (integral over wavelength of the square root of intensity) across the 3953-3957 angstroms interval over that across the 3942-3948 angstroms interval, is -4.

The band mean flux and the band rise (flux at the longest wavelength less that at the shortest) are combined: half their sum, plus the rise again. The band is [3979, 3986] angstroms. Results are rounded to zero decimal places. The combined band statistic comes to 14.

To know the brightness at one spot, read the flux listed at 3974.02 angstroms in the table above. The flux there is 7.55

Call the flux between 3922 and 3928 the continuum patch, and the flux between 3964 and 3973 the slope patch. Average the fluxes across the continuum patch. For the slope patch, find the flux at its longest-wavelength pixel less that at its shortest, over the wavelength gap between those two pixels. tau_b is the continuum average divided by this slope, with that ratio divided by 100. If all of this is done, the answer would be -0.14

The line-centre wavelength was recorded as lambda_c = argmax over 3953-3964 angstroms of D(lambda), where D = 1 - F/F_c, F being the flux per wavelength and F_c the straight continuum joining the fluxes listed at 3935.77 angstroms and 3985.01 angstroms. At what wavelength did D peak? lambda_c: 3959.40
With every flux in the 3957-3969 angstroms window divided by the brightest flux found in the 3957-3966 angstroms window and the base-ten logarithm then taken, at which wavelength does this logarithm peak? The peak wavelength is 3963.05 angstroms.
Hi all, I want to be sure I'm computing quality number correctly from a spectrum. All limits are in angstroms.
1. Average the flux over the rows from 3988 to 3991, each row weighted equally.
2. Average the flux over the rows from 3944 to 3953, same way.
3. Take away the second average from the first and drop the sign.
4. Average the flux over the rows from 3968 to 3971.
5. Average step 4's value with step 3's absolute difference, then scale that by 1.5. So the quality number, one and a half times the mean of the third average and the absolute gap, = 34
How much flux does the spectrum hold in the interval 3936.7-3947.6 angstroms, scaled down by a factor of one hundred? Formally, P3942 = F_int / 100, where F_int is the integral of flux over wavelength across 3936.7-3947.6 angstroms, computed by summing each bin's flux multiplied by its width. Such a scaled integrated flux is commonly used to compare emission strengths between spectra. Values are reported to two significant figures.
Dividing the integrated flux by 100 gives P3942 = 3.9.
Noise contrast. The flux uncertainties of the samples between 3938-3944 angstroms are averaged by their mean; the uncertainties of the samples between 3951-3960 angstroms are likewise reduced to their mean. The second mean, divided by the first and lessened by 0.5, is 0.46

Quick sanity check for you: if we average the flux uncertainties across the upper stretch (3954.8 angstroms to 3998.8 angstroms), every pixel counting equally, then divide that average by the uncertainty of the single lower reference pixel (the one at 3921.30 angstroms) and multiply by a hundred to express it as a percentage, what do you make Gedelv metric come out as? 90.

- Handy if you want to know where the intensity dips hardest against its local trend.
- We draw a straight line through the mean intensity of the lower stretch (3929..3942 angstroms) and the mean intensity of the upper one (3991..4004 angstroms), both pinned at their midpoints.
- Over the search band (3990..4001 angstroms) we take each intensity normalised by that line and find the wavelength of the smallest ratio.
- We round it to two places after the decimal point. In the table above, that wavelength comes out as 3992.36 angstroms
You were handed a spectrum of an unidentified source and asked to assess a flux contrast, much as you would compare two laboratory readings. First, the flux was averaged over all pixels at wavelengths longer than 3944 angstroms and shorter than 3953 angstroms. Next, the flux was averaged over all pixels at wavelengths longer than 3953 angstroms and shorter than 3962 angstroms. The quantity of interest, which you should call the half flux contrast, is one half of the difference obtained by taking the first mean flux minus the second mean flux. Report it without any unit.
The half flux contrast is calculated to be -6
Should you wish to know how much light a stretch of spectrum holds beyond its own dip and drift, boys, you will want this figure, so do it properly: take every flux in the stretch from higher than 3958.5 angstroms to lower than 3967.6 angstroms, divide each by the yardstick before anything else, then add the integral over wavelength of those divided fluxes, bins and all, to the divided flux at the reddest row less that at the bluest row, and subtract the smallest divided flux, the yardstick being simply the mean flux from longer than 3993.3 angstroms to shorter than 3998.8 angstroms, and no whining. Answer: 7.7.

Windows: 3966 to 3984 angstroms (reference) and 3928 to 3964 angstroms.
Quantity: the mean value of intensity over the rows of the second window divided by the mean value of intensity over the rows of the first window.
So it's 0.82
